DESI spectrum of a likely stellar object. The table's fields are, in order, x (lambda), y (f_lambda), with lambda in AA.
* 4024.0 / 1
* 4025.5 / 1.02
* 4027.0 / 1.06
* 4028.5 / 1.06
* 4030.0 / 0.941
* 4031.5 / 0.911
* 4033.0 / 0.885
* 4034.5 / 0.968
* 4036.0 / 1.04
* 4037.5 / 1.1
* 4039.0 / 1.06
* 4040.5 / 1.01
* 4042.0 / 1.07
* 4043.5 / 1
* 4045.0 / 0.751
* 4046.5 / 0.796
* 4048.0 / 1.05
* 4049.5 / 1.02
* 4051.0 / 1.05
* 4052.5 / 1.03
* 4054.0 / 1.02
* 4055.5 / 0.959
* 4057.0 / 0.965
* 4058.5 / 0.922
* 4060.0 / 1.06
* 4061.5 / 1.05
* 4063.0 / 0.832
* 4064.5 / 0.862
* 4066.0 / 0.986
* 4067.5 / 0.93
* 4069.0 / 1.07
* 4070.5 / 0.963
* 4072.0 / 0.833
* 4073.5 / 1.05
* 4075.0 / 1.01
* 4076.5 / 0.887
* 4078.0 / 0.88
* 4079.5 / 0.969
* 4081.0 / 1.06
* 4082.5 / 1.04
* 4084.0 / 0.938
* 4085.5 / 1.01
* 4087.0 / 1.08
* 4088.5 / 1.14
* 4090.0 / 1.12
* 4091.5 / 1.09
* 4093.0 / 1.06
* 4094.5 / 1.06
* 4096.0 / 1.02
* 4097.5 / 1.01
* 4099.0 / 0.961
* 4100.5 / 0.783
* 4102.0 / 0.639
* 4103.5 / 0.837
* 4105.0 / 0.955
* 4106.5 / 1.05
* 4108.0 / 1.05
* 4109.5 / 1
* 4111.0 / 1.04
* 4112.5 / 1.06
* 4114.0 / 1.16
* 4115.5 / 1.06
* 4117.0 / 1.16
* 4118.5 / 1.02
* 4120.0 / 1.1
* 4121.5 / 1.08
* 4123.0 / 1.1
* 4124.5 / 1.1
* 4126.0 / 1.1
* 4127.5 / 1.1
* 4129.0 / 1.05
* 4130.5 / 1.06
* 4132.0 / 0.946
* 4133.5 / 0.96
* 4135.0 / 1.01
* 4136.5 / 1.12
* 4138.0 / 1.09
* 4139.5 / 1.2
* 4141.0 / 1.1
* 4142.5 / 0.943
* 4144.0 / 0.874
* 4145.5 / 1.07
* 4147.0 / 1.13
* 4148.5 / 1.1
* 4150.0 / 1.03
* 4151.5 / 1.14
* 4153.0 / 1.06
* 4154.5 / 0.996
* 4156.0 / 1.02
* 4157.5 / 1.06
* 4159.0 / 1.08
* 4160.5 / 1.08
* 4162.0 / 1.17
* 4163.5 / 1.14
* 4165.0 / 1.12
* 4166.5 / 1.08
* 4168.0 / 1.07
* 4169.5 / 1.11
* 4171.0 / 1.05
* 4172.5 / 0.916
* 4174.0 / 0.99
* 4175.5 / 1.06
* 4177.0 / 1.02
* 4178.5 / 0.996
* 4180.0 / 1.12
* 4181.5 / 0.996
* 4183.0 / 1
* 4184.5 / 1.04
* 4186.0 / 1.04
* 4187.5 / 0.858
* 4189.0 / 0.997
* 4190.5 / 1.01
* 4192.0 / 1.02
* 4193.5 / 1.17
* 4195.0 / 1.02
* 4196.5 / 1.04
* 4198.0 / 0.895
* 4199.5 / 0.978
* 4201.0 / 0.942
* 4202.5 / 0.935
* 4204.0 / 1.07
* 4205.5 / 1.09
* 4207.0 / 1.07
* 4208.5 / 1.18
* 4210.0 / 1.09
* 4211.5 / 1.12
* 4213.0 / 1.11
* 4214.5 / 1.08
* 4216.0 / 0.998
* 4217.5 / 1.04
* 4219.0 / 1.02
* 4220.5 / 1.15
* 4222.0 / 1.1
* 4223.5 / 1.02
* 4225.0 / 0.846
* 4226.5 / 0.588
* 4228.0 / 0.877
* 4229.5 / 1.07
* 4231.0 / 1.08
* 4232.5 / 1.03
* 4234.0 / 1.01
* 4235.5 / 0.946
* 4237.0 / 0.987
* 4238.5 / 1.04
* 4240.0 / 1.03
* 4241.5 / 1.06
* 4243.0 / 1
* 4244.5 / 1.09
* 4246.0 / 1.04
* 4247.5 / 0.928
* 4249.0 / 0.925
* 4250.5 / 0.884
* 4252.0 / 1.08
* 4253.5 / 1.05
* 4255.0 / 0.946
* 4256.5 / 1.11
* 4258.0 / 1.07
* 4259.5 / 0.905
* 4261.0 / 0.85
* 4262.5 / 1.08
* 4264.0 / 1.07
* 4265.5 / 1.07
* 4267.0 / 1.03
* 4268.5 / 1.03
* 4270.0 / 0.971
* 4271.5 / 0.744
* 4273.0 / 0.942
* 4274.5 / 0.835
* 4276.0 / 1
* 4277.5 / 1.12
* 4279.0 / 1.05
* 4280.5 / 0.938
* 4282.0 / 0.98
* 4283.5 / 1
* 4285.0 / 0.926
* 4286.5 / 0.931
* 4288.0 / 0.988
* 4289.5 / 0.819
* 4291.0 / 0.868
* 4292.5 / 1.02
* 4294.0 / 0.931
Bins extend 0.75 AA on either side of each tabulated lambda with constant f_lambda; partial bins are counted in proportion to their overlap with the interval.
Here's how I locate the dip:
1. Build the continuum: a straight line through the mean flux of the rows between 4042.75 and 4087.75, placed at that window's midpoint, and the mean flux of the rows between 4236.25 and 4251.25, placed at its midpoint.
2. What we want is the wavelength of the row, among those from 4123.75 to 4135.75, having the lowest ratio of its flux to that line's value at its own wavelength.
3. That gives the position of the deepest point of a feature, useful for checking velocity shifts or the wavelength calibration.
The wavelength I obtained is 4132.0 AA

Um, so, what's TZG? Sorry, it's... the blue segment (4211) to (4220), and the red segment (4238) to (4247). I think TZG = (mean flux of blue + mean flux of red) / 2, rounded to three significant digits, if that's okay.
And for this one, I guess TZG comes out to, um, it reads 1.05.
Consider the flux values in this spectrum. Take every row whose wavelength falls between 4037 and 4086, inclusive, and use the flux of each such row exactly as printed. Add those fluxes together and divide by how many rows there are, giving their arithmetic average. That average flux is 0.98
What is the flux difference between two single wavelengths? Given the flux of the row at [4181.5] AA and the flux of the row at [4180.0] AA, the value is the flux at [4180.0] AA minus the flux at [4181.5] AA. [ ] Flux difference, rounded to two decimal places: 0.12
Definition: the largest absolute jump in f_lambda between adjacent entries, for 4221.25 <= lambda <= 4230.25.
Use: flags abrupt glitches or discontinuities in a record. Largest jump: 0.29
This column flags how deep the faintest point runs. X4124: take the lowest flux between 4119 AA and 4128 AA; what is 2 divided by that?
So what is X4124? 1.85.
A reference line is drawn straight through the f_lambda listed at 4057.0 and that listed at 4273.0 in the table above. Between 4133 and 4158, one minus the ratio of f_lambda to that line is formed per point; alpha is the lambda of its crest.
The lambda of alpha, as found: 4144.0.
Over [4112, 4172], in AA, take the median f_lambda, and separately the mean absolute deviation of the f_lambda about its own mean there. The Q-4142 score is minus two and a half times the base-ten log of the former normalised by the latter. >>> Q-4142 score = -3.37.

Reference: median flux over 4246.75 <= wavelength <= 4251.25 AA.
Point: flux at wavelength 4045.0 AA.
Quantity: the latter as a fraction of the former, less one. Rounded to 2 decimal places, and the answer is -0.19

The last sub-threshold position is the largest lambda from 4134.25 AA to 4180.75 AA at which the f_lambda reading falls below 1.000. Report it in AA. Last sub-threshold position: 4178.5 AA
